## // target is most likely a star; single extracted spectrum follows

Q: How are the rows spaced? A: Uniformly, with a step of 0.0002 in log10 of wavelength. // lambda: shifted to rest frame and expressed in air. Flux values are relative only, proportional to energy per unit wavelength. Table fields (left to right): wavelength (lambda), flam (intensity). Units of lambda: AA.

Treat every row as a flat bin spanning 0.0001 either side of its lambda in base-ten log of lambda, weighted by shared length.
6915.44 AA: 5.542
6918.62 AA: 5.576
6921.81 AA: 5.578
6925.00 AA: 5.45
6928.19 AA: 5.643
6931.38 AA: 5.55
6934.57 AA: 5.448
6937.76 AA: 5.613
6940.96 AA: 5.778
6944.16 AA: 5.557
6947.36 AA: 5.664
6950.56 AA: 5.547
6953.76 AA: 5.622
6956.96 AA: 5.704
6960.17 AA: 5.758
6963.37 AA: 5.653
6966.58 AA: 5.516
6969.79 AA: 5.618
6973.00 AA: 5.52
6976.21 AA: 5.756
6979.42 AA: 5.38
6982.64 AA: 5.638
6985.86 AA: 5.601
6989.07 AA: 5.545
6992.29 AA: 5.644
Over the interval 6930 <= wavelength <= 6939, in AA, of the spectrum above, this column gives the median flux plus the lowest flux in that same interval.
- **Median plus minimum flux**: 11.0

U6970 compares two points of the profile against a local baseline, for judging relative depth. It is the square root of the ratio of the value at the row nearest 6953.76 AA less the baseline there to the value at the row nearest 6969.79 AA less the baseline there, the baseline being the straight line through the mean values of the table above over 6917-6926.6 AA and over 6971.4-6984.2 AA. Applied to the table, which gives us 1.1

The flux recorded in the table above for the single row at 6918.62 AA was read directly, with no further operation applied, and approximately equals 5.576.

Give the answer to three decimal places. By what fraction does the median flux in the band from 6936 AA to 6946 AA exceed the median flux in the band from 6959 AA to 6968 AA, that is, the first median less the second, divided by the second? -0.007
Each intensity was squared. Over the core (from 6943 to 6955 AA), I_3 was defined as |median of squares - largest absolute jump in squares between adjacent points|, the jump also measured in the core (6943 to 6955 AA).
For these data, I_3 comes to 29.9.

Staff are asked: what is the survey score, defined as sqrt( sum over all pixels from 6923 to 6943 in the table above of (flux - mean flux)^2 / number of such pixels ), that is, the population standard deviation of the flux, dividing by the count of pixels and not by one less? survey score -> 0.12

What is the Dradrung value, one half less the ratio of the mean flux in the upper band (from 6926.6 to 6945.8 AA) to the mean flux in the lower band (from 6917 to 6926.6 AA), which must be -0.511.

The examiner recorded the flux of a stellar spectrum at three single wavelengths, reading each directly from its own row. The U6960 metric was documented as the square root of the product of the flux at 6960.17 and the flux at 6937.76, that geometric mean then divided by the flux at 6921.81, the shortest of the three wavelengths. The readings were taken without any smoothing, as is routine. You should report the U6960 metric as 1.02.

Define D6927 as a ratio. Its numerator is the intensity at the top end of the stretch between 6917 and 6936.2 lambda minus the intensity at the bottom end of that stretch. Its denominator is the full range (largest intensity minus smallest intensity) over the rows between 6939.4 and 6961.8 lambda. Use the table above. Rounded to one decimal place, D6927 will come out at -0.6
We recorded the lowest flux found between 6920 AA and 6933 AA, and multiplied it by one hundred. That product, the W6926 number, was 545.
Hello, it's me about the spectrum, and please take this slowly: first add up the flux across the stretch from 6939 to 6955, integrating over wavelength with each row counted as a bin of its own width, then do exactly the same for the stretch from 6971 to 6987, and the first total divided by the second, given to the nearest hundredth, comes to 1.01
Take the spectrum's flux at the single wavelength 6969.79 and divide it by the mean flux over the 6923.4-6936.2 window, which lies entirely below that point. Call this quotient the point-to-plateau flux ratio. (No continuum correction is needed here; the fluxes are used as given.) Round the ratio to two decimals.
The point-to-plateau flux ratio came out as 1.02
